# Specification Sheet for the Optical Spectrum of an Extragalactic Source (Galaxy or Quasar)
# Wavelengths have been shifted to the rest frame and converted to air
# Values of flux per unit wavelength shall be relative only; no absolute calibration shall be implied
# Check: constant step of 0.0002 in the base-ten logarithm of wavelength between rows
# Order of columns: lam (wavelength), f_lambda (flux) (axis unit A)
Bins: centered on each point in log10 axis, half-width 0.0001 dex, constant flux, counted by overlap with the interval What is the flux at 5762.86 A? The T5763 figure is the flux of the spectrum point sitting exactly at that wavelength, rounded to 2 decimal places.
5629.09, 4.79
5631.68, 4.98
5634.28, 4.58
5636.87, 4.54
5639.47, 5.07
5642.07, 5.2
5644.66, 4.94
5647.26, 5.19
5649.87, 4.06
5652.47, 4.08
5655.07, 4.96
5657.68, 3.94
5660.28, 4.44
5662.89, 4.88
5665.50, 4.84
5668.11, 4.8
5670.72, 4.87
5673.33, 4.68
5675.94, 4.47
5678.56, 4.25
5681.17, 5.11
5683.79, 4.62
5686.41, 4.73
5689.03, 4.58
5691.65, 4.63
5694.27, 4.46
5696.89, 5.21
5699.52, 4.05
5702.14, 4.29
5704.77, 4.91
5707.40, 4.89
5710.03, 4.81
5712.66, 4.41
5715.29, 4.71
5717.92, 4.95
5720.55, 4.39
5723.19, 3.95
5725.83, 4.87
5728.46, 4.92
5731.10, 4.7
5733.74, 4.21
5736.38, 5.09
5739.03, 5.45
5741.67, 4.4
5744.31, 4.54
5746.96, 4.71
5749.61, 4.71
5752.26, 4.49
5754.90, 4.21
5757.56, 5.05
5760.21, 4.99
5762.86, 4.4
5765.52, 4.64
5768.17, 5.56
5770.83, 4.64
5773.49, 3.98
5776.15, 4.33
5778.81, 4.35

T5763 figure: 4.40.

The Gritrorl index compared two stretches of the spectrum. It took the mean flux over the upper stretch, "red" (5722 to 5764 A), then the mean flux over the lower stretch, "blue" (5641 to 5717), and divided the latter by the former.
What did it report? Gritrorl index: 0.997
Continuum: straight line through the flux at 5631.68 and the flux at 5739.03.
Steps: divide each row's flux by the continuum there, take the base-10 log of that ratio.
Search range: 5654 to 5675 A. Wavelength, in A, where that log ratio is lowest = 5657.68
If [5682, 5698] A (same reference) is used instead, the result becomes 5694.27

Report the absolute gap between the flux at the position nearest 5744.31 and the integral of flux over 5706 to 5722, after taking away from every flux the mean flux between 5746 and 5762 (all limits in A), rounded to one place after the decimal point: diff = 0.2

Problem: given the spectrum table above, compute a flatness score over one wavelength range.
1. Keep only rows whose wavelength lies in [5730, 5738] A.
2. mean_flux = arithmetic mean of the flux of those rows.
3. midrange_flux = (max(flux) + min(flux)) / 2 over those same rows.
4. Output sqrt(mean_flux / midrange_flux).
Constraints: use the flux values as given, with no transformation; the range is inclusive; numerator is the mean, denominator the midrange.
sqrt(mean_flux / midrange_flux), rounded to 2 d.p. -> 1.00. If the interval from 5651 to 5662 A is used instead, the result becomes 0.99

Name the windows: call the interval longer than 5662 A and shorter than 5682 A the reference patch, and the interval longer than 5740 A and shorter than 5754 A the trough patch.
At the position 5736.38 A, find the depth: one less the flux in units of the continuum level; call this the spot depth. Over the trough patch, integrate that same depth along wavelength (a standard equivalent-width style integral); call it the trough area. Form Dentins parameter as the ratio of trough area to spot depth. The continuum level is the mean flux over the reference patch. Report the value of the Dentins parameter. -6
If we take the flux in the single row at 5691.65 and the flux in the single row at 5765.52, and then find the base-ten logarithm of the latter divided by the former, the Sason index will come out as 0.00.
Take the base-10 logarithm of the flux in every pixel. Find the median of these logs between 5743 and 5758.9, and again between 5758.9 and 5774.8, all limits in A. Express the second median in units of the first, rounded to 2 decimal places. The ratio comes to 1.00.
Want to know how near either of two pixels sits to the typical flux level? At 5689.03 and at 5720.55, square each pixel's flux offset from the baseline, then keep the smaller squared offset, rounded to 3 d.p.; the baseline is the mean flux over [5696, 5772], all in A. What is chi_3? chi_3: 0.013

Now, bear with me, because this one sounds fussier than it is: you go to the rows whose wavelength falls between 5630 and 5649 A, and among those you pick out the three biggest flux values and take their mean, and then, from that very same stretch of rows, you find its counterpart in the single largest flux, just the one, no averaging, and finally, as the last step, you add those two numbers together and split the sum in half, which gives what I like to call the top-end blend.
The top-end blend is 5.18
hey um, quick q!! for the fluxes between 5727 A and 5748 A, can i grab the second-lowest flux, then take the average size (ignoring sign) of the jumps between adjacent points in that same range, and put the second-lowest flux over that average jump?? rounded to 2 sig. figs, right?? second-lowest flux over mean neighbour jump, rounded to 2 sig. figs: 9.3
